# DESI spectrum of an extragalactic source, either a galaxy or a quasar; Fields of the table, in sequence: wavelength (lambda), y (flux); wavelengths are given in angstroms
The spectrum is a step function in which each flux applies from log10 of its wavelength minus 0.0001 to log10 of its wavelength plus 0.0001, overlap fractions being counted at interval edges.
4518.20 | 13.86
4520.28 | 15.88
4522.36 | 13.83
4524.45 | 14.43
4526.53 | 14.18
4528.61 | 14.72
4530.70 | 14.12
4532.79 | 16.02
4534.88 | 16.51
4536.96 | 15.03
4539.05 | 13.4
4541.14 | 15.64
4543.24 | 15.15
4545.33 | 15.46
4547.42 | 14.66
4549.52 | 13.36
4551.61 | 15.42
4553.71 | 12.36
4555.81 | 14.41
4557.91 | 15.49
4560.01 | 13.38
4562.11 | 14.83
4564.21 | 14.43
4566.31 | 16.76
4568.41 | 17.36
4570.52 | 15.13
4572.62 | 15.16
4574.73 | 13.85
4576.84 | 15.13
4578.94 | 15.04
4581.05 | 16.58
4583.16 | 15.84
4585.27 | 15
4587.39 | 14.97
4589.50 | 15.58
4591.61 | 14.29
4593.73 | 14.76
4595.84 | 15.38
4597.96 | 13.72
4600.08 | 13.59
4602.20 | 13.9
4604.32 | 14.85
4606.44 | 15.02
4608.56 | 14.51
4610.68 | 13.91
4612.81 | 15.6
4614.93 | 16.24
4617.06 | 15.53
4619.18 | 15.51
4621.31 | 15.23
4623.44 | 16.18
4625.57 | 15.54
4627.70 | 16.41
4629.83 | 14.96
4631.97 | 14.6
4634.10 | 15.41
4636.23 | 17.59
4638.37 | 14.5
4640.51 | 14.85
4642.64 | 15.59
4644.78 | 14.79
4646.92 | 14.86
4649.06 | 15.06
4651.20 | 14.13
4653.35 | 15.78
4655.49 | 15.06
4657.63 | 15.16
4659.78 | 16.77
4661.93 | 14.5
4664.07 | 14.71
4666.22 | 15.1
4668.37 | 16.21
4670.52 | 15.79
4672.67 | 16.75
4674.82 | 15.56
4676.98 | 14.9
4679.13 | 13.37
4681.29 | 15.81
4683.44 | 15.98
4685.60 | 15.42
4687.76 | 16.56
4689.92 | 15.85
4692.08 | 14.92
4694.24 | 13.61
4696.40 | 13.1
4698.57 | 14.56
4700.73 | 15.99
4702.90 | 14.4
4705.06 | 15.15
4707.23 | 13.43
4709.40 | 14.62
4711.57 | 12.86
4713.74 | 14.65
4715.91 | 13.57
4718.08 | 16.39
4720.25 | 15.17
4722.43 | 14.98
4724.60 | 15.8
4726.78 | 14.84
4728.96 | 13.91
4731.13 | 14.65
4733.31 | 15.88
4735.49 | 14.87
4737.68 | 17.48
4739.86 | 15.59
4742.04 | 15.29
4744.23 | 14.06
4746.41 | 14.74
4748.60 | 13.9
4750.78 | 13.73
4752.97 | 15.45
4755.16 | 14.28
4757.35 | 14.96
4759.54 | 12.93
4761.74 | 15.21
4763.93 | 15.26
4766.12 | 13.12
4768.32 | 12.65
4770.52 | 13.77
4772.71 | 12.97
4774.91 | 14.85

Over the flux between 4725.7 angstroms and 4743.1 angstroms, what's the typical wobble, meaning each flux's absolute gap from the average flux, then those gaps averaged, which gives 0.75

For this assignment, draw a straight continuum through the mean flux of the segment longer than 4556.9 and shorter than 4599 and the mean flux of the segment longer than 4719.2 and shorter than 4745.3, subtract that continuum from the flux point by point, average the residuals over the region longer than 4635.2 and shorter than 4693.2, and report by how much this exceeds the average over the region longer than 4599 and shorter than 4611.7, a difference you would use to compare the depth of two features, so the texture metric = 1.1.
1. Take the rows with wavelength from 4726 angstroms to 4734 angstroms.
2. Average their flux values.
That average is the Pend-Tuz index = 14.8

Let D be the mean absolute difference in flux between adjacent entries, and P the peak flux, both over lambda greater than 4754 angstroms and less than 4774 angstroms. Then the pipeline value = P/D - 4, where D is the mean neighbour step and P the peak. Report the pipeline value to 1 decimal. 8.8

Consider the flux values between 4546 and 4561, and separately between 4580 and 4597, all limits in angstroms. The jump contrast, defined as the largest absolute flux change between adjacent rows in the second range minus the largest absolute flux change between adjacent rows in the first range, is -1.8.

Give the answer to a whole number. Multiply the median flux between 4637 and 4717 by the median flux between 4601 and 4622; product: 226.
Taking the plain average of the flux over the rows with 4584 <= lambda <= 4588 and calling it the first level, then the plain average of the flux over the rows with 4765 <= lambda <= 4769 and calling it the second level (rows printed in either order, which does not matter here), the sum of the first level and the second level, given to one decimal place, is 27.9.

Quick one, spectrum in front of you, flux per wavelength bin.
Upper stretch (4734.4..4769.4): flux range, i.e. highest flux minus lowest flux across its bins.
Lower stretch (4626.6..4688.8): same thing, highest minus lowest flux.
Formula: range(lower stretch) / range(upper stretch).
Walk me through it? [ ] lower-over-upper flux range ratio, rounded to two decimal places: 0.87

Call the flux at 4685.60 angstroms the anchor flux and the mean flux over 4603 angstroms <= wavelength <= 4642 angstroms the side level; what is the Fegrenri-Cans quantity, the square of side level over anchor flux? 0.99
